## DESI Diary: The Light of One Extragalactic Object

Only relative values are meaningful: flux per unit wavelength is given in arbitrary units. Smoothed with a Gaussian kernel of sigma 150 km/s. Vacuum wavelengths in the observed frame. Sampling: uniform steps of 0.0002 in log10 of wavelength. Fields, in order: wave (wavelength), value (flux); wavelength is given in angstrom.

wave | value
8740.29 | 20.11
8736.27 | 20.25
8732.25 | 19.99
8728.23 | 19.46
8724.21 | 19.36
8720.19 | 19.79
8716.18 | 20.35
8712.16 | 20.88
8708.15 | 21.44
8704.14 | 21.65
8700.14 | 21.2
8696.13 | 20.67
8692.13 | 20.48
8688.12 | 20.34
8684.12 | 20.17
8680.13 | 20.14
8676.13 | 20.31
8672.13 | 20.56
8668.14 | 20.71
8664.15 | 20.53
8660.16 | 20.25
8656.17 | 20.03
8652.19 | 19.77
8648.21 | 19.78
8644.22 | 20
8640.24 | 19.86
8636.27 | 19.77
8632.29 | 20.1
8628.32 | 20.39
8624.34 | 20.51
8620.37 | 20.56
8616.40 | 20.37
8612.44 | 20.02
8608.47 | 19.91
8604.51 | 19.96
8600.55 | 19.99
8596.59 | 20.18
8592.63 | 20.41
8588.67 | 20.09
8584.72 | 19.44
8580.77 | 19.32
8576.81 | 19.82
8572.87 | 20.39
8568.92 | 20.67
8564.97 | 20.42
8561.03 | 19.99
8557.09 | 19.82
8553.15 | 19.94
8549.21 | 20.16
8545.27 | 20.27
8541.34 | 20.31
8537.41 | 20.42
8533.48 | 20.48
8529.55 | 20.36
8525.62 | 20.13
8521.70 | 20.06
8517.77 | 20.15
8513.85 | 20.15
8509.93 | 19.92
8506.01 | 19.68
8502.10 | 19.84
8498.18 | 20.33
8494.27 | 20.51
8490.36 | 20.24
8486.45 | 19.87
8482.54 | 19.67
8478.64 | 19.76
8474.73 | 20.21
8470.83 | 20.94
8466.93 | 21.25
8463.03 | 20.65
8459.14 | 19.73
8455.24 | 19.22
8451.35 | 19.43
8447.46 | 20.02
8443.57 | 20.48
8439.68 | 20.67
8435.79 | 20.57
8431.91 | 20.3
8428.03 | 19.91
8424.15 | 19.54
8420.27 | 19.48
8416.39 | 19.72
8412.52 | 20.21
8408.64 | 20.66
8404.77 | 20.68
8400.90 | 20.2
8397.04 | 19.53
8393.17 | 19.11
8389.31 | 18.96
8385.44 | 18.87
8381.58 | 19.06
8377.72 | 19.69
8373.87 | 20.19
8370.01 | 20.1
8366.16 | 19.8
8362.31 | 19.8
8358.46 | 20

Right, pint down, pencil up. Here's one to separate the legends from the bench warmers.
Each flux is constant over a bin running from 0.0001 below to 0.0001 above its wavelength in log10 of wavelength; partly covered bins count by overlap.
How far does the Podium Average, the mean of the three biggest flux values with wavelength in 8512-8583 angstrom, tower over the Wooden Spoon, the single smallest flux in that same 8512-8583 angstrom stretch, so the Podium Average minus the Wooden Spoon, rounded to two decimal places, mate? 1.20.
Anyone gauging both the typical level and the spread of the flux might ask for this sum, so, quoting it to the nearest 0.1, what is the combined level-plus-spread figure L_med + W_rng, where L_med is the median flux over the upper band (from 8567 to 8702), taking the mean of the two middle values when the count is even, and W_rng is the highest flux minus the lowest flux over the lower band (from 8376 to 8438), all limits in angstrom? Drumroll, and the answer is 22.0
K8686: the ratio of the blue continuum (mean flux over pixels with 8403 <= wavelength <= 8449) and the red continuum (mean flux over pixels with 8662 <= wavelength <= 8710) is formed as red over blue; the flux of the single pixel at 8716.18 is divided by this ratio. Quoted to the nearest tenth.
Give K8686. 19.9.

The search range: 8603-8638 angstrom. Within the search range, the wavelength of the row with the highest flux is 8620.37 angstrom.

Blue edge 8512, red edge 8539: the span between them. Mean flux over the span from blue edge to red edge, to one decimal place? 20.2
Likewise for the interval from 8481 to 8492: 19.9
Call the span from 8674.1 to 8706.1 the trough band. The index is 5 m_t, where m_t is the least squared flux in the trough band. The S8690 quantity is 2028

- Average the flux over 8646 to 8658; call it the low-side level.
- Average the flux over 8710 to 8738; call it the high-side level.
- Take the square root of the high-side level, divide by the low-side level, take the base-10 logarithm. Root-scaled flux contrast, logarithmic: -0.647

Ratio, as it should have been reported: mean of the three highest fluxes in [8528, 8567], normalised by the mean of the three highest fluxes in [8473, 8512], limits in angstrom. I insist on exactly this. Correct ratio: 1.00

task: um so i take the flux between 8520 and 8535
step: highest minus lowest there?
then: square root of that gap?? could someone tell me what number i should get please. 0.65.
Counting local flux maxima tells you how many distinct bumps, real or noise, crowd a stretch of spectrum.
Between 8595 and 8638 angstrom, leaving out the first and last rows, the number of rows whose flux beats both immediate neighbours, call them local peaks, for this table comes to 1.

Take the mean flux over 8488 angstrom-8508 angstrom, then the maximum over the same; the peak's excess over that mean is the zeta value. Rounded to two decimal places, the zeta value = 0.39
